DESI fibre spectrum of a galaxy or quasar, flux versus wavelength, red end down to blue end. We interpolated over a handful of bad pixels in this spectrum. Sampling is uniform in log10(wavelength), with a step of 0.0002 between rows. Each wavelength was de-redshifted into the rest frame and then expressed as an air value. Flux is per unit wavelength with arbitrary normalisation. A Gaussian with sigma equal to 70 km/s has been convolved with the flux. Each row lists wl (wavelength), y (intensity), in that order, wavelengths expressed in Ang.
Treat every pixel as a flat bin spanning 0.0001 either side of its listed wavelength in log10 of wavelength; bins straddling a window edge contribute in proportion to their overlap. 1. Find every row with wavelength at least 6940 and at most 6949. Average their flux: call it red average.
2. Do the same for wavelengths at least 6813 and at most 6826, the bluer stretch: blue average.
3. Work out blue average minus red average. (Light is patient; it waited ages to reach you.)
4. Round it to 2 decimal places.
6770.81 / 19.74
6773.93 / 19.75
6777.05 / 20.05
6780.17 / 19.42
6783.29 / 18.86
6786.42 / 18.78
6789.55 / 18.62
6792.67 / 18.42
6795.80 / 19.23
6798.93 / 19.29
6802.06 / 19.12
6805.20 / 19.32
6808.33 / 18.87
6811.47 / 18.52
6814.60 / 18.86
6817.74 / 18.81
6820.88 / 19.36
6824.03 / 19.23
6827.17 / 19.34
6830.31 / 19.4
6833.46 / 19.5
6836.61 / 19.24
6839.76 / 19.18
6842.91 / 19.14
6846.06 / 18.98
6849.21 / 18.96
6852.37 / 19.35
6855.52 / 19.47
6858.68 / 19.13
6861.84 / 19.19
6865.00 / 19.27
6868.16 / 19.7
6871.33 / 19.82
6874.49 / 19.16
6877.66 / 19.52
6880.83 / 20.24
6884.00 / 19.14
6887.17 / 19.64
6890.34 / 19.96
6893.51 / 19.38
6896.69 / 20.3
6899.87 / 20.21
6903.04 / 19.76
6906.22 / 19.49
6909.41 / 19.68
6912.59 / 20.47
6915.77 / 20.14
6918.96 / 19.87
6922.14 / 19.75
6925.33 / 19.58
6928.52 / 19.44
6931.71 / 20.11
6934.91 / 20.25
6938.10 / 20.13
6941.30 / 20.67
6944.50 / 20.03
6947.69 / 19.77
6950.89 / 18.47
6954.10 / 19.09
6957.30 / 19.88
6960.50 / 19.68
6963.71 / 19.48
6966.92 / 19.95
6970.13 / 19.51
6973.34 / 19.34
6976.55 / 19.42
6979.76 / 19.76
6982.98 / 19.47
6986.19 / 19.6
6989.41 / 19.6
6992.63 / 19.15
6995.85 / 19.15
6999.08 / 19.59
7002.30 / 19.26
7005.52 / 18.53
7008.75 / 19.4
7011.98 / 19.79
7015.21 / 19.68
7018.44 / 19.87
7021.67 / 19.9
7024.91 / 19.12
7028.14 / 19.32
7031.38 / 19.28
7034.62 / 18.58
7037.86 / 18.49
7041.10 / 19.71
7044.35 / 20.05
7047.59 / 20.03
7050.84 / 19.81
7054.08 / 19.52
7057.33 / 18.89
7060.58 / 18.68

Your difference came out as -1.09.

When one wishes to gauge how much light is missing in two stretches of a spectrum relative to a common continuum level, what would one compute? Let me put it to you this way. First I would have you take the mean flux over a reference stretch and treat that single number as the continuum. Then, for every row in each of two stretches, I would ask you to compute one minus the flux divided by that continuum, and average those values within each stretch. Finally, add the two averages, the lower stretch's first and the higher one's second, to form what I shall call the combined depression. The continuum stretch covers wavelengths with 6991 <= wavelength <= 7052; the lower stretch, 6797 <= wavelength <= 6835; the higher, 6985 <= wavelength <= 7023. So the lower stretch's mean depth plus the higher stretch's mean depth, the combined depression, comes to 0.011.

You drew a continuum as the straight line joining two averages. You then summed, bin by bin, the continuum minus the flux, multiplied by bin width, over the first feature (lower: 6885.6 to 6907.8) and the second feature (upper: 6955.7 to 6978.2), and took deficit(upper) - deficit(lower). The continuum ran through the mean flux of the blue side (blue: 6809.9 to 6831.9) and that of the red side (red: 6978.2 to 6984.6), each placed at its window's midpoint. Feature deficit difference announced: 10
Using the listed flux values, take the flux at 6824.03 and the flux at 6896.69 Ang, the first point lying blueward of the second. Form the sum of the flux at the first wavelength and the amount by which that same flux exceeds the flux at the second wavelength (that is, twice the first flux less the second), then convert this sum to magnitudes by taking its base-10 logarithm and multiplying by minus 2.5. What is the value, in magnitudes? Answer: -3.15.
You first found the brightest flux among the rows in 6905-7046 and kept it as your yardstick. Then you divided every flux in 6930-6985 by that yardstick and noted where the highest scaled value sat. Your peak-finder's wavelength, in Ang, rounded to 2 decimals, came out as 6941.30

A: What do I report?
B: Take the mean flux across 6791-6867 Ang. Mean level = 19.1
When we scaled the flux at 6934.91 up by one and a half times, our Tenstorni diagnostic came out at 30.4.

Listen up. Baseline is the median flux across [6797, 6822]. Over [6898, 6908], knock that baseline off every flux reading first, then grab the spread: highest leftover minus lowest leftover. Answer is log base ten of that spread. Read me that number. -0.14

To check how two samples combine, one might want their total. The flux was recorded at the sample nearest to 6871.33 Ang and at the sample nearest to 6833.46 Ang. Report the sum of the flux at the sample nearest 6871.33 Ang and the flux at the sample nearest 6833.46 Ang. 39.3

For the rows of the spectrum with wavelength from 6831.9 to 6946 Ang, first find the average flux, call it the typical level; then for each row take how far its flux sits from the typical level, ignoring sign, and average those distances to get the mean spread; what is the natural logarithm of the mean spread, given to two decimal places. -0.97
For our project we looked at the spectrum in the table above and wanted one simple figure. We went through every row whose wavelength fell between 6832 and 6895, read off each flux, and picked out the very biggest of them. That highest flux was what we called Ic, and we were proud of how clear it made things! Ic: 20.24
